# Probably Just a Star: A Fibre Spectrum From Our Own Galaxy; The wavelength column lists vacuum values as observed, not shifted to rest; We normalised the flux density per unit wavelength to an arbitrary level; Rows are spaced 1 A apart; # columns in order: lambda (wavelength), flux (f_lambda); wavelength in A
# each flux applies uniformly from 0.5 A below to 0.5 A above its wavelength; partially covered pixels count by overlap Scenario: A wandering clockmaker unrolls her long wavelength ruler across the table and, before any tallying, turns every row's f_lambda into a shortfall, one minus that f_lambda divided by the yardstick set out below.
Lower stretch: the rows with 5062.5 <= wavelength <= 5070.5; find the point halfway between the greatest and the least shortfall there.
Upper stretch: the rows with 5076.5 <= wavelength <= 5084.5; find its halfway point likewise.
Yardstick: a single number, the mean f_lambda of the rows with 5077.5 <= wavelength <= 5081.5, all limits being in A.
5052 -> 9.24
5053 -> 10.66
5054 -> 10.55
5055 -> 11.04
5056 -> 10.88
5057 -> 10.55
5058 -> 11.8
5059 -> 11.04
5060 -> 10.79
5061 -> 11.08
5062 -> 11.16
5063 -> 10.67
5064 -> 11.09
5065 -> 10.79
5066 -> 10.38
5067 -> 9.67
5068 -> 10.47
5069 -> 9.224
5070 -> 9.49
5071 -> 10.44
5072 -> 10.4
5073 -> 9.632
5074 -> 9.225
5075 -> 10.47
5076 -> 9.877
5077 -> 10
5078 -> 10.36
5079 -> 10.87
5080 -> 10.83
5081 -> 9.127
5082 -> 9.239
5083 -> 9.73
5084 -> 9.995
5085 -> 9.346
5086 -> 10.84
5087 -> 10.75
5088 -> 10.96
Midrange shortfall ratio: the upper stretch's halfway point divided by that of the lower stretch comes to 2.1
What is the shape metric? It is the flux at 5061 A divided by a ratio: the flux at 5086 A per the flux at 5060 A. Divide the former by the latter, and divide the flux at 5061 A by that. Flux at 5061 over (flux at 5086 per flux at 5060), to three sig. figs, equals 11.0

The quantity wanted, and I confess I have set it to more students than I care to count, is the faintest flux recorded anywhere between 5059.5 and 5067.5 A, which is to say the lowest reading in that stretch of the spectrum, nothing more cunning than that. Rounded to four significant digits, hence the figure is 9.670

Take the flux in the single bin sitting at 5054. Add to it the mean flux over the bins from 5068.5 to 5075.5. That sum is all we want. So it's 20.4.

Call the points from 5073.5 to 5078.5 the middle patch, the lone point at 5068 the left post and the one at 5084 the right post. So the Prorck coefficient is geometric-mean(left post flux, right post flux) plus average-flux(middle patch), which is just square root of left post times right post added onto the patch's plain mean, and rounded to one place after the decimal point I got 20.2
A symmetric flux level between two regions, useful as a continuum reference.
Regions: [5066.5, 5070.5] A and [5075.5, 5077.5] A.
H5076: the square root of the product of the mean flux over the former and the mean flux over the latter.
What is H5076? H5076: 9.8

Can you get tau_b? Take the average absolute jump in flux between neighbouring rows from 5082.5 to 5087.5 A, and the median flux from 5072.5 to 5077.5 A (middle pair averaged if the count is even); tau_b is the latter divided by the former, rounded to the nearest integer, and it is 16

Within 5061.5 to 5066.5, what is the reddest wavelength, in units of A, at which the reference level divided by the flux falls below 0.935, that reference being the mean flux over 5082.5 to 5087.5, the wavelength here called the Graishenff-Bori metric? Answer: 5064 A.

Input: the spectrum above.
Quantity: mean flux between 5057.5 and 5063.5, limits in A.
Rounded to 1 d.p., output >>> 11.1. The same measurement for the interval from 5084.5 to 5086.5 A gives 10.1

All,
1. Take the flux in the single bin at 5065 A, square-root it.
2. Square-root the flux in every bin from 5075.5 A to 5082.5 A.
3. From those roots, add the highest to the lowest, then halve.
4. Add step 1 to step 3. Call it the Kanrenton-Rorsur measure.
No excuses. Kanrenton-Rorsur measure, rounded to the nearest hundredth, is 6.44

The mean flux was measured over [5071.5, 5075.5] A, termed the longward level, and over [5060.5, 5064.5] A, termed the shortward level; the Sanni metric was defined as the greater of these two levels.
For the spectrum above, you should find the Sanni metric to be 11.0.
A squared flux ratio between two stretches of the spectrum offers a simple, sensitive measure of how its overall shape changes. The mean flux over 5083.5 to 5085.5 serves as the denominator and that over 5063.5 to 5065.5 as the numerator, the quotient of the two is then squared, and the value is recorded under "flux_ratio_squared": 1.28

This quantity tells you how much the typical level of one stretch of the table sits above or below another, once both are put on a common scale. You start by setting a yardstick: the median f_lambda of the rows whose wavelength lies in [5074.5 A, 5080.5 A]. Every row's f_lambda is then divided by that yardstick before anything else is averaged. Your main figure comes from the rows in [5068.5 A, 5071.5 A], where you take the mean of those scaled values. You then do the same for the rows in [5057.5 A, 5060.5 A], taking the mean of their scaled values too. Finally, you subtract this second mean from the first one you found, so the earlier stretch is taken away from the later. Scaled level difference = -0.14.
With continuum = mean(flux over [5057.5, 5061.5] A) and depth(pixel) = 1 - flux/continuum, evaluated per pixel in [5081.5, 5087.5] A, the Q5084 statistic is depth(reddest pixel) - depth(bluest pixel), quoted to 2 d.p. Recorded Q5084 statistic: -0.14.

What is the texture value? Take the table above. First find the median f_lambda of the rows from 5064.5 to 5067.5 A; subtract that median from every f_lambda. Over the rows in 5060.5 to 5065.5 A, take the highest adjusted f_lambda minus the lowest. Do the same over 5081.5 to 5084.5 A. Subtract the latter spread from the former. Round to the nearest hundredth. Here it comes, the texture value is -0.27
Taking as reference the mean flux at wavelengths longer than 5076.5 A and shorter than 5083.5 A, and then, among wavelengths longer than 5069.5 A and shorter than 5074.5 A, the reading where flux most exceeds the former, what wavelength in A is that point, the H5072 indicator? 5071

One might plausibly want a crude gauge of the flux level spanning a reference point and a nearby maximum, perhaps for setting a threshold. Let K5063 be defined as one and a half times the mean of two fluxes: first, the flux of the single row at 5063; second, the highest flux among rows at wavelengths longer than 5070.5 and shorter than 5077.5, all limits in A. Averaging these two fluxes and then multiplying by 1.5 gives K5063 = 15.9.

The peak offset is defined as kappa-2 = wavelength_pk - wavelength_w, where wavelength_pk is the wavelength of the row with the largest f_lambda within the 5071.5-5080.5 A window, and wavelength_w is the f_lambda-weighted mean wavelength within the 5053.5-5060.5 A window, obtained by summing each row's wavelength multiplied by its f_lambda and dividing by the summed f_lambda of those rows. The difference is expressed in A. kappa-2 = 22.0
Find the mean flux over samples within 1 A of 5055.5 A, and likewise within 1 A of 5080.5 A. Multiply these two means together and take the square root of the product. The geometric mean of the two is 10.5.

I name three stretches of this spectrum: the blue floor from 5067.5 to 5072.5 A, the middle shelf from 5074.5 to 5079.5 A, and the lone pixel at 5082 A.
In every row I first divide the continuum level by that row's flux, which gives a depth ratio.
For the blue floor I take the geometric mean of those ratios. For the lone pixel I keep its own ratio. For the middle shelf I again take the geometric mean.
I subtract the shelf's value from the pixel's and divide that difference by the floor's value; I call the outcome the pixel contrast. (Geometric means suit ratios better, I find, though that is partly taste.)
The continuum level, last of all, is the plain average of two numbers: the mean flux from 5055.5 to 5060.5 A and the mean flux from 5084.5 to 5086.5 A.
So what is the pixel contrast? 0.11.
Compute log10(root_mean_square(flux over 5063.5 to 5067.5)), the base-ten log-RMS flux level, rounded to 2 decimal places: 1.02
